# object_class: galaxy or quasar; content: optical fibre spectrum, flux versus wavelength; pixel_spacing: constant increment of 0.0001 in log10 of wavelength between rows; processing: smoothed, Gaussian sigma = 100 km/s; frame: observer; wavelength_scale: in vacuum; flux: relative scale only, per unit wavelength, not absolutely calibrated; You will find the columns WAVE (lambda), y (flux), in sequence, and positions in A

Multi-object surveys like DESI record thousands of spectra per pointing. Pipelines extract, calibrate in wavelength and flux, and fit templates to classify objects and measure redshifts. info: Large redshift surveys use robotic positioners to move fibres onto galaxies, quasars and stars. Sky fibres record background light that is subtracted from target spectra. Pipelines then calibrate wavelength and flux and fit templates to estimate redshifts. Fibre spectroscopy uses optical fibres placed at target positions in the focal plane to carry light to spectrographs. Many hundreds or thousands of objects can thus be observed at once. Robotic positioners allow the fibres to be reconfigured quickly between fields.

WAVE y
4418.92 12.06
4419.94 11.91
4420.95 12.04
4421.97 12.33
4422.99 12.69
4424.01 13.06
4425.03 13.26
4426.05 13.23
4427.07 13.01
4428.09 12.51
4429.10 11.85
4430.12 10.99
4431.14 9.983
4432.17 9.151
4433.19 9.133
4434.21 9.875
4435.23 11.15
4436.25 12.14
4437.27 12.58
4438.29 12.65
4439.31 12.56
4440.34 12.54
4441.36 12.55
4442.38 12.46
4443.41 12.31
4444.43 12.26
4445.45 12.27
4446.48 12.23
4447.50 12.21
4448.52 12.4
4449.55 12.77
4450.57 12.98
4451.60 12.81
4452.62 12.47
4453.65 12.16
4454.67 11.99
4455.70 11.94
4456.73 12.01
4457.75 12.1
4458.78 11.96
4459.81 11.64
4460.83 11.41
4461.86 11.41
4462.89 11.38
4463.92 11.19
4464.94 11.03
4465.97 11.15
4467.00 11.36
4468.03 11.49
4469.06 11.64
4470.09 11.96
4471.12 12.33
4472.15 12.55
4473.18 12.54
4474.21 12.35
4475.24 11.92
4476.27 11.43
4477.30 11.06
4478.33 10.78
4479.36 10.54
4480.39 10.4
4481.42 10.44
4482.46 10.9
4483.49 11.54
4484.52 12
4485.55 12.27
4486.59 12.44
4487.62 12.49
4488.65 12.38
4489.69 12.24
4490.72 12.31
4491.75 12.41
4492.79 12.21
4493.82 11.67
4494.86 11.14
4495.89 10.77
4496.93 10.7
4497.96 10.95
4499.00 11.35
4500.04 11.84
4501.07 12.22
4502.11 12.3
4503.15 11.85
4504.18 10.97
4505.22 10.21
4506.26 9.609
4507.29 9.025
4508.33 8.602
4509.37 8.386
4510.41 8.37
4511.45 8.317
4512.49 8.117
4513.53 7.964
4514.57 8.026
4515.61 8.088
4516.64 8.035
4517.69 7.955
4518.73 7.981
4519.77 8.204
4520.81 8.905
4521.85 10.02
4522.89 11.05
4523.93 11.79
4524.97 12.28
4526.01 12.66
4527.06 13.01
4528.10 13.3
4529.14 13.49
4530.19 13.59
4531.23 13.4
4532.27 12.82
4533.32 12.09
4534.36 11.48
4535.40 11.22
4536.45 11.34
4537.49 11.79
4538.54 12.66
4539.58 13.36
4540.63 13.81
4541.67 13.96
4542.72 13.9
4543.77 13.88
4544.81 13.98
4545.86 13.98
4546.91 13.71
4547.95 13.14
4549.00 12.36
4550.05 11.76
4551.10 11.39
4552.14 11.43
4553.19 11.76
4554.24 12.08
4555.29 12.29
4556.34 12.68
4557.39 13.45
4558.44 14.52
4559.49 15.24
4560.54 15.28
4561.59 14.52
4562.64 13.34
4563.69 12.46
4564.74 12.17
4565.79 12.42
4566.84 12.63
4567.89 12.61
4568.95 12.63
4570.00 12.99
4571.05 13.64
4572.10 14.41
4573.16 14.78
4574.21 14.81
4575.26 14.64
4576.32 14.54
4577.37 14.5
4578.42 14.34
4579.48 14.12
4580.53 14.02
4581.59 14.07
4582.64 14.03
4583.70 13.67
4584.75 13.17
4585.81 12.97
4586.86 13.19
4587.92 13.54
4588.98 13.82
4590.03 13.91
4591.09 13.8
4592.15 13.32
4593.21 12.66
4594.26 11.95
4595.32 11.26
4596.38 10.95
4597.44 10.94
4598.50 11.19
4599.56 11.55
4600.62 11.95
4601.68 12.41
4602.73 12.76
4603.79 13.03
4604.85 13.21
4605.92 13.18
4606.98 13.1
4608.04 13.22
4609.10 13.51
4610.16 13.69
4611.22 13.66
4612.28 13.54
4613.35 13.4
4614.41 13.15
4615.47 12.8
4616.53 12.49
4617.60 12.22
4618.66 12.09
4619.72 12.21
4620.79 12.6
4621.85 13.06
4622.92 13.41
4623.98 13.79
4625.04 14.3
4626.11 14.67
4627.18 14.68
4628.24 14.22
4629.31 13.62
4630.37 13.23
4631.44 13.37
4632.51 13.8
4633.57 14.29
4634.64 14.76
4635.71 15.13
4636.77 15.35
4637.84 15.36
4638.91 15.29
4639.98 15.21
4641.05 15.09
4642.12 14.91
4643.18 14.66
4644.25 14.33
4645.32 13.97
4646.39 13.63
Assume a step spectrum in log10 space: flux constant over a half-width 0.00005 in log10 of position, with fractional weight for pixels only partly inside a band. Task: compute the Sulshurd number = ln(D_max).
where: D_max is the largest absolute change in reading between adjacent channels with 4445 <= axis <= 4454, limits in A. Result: -1.0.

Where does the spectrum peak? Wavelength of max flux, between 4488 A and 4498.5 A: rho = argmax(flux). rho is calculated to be 4491.75 A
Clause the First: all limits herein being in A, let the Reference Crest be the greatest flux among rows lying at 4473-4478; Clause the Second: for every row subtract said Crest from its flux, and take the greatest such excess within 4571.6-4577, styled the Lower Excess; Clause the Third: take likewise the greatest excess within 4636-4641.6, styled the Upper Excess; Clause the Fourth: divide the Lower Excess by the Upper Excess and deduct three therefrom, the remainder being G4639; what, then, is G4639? -2.2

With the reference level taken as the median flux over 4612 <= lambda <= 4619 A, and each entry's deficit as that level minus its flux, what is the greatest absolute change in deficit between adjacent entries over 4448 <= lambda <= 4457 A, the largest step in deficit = 0.37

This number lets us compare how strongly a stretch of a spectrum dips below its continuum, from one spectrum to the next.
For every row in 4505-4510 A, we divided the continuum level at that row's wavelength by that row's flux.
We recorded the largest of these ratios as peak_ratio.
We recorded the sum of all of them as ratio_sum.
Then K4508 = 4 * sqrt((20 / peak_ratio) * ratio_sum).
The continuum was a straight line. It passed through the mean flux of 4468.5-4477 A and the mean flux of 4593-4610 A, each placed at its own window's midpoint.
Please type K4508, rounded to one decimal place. 38.4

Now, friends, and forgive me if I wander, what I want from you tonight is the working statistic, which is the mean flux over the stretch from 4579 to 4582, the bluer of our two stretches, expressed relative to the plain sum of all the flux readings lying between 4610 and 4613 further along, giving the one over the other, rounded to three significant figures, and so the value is 0.344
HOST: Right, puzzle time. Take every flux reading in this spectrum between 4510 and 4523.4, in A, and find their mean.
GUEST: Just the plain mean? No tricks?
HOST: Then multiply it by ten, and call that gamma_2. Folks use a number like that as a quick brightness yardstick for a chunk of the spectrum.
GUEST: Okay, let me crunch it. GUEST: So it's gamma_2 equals 85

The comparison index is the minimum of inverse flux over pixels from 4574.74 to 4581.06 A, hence 0.068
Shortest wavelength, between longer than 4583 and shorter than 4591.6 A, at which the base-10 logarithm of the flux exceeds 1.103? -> 4583.70 A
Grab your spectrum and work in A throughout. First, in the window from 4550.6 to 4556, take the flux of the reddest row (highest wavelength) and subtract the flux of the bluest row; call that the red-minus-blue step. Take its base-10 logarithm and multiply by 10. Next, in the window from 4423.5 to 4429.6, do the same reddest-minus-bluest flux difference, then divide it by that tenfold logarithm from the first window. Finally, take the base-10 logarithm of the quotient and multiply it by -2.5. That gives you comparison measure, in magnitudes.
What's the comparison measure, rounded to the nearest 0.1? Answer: -1.1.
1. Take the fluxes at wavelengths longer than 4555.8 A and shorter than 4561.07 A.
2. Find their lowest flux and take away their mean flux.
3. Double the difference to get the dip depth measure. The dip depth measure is -3.1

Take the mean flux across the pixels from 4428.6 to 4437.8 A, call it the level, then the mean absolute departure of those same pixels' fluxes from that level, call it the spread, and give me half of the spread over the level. 0.051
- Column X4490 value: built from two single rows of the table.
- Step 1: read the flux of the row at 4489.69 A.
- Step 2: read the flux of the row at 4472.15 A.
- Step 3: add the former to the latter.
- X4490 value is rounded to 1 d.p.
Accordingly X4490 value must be 24.8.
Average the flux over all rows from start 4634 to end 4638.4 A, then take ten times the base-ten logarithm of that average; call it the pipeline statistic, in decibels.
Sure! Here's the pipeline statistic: 11.8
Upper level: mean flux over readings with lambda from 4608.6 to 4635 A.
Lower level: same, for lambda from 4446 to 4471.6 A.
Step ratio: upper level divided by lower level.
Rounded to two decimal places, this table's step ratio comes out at 1.13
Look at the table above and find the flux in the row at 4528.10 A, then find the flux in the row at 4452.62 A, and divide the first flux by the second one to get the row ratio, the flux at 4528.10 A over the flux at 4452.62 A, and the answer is 1.07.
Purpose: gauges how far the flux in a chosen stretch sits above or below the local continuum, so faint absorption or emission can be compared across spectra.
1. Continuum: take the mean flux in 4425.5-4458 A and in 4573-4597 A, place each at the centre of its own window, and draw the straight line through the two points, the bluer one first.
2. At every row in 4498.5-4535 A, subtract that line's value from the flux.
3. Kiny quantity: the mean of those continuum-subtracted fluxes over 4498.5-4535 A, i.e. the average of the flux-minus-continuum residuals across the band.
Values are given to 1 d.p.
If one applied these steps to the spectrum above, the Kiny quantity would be -2.3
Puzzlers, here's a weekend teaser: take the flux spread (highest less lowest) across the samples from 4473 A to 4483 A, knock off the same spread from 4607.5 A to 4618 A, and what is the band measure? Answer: 0.7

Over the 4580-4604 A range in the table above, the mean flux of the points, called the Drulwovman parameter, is 12.8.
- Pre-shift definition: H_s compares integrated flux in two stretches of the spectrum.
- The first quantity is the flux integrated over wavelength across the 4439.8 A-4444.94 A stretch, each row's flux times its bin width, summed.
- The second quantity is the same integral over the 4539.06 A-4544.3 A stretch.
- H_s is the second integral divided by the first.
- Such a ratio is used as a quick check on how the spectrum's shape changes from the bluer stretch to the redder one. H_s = 1.1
